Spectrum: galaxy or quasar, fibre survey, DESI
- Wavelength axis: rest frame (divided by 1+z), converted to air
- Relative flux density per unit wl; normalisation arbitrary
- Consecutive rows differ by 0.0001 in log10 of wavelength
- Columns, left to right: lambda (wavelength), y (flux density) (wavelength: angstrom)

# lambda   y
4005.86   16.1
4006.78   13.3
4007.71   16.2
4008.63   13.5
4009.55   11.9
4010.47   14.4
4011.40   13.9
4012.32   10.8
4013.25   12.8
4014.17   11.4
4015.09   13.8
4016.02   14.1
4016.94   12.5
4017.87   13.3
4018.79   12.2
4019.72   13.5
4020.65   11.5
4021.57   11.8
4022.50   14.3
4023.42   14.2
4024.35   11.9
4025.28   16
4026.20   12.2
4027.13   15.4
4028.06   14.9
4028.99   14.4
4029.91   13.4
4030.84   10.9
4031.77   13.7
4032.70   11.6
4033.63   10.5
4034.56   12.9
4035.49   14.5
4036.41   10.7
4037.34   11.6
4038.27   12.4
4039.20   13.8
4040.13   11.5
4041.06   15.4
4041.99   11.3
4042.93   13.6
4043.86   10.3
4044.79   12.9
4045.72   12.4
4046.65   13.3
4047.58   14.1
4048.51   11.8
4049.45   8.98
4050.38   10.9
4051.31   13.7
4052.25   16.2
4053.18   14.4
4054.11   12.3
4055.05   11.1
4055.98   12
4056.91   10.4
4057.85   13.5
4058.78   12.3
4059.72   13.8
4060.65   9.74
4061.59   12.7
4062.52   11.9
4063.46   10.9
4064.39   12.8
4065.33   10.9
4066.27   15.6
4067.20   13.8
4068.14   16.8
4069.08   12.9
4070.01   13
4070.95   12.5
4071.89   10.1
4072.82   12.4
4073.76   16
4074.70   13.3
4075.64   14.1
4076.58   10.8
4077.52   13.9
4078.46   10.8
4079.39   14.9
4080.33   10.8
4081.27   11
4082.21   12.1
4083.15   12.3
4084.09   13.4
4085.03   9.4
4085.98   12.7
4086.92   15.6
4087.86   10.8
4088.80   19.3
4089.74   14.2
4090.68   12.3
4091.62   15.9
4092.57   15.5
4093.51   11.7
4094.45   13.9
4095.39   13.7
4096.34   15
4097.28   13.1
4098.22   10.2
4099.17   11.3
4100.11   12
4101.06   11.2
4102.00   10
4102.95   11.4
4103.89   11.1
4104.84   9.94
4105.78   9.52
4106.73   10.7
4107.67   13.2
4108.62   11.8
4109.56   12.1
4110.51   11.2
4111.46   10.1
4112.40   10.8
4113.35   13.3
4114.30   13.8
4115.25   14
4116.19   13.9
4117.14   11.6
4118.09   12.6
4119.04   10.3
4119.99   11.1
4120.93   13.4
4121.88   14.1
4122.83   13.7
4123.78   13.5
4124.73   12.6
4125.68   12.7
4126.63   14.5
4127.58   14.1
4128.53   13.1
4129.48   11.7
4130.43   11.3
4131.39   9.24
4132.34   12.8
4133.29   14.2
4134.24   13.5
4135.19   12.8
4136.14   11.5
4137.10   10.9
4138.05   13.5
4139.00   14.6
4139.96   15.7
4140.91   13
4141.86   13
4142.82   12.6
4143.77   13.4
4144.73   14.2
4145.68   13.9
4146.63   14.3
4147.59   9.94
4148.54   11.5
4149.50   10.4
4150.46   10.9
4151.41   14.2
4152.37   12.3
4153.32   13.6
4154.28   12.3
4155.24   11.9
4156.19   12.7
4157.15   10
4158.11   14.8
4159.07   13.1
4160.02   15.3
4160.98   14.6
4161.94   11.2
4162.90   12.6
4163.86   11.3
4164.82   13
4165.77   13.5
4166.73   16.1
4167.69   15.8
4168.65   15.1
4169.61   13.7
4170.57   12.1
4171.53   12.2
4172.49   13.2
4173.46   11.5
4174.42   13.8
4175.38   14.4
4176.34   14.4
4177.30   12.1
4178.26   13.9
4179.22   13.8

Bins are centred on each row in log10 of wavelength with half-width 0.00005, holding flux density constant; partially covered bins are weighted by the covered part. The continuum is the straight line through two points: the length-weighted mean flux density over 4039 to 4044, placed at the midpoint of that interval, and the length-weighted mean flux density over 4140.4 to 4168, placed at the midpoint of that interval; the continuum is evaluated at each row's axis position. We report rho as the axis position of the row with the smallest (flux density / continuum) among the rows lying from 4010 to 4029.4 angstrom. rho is 4012.32 angstrom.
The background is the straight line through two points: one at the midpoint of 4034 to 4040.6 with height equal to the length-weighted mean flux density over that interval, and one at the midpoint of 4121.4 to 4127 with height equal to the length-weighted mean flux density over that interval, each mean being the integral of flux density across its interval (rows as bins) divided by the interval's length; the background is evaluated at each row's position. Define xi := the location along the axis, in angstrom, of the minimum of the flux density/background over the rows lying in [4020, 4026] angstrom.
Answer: 4020.65 angstrom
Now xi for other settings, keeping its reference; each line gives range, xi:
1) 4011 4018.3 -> 4012.32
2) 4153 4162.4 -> 4157.15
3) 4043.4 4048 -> 4043.86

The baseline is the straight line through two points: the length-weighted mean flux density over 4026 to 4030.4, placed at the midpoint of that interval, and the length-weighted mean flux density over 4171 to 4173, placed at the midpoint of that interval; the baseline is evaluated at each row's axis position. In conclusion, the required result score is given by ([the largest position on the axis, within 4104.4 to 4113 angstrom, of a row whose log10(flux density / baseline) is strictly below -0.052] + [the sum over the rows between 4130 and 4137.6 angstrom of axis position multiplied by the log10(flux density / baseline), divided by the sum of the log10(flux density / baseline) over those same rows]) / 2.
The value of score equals 4122.8 angstrom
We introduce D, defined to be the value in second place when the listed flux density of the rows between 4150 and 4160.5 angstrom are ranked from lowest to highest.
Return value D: 10.9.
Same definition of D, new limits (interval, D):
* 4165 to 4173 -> 12.2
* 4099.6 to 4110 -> 9.94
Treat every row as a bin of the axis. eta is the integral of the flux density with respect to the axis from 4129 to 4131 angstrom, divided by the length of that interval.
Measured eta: 11.4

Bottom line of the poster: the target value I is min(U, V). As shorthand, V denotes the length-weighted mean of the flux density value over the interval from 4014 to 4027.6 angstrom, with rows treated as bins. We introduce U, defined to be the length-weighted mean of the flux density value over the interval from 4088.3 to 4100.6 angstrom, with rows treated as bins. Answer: 13.2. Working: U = 13.7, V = 13.2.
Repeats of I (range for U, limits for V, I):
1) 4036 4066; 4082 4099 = 12.3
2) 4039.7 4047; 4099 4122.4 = 11.8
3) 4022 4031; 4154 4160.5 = 12.9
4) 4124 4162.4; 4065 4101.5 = 12.8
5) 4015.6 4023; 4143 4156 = 12.5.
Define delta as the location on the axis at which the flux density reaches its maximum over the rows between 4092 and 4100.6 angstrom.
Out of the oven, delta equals 4092.57 angstrom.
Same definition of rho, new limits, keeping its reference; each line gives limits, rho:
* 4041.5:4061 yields 4049.45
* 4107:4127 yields 4111.46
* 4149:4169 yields 4157.15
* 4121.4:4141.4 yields 4131.39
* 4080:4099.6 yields 4085.03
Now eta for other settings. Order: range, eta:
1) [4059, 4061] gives 12.0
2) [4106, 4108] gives 11.6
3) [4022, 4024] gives 14.1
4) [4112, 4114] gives 12.2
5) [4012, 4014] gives 11.8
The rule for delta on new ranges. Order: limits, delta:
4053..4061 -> 4053.18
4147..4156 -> 4151.41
